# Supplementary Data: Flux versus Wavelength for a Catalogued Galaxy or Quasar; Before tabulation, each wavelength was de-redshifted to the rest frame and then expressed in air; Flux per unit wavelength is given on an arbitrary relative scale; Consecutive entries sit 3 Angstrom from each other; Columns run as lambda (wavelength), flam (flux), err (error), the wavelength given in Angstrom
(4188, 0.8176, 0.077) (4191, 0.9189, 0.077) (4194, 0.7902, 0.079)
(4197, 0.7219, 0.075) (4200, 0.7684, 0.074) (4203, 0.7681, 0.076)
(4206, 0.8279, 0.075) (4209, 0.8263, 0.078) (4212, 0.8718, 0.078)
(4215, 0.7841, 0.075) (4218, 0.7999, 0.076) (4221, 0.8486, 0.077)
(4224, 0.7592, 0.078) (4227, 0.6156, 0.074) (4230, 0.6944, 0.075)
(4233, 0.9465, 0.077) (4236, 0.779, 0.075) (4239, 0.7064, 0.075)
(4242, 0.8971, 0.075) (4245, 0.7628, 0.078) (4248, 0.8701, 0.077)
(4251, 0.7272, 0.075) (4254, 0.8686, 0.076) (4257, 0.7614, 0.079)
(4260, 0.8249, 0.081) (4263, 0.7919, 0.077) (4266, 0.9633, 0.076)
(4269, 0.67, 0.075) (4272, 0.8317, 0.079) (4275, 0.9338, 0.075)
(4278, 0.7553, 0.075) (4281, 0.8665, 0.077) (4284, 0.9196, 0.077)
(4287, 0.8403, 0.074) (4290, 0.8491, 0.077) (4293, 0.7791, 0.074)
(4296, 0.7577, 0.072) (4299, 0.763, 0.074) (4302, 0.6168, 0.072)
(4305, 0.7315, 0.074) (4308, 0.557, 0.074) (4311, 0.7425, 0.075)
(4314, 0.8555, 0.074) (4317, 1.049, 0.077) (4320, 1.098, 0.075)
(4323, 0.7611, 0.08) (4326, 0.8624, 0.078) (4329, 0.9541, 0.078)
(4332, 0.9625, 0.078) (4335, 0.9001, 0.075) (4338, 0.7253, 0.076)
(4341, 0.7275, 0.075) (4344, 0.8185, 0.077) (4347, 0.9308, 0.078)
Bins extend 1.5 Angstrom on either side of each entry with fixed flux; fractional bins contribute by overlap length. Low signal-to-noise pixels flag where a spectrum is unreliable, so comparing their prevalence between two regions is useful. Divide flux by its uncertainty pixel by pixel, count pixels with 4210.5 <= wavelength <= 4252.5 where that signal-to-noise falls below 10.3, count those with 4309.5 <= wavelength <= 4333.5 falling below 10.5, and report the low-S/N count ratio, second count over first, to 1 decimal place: 0.3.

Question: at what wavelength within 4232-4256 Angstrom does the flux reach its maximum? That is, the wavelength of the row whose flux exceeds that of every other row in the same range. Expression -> 4233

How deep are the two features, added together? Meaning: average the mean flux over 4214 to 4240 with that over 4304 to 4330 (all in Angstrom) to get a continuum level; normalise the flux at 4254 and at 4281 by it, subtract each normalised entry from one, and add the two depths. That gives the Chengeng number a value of -0.15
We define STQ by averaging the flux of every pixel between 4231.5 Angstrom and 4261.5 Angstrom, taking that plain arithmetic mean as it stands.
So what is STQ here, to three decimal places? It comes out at 0.814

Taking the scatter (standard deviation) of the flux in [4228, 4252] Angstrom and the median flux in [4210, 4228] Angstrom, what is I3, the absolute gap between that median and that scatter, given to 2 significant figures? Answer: 0.70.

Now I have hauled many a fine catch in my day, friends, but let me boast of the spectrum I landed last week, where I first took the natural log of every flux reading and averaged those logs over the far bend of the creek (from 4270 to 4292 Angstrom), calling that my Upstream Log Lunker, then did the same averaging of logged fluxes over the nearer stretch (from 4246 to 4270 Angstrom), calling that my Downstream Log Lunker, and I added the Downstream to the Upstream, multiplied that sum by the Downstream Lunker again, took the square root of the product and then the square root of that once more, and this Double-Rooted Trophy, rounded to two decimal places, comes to 0.53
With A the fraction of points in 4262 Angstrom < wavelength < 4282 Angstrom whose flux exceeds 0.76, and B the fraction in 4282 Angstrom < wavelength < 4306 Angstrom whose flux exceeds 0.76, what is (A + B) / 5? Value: 0.268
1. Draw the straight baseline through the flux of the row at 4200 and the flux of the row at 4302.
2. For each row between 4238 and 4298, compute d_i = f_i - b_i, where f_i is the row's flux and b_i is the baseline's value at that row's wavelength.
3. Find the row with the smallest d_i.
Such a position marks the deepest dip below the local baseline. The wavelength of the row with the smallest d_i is 4239 Angstrom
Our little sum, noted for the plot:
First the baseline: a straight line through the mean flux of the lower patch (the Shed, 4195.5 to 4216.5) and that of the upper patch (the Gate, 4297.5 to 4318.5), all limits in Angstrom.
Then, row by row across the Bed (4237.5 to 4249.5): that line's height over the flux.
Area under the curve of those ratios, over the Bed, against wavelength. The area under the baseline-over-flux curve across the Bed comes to 11.7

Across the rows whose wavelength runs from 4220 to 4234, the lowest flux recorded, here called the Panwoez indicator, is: 0.6156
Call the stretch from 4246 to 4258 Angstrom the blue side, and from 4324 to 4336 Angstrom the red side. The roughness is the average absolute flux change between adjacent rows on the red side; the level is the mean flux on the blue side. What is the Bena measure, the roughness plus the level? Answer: 0.86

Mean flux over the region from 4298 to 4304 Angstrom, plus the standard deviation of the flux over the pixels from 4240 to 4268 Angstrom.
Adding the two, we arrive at 0.76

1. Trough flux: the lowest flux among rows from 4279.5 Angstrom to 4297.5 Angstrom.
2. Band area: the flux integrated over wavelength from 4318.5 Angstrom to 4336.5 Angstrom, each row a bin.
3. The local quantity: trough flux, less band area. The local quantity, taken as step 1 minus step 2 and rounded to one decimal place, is -15.9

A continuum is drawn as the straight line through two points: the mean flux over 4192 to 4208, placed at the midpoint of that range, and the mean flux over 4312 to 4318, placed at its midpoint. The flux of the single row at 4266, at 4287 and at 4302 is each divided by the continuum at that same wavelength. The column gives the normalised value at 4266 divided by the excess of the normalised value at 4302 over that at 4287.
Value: -4.2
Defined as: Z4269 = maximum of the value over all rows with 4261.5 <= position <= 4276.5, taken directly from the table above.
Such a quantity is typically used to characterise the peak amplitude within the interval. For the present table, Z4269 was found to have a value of 0.9633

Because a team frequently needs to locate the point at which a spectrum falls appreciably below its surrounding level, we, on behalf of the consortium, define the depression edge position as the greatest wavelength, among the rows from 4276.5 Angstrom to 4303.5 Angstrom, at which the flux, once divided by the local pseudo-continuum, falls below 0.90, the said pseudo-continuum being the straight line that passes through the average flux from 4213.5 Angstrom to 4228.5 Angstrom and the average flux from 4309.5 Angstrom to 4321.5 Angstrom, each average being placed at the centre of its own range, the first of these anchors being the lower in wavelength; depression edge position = 4302 Angstrom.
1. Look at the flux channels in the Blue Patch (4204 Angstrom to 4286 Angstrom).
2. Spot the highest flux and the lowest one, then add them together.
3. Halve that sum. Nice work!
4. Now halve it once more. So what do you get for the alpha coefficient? 0.395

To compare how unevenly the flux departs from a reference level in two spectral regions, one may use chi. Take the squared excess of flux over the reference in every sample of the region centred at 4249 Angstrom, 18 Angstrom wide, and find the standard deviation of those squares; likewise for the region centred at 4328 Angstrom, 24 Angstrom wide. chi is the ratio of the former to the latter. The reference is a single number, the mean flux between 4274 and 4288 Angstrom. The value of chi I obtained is 0.4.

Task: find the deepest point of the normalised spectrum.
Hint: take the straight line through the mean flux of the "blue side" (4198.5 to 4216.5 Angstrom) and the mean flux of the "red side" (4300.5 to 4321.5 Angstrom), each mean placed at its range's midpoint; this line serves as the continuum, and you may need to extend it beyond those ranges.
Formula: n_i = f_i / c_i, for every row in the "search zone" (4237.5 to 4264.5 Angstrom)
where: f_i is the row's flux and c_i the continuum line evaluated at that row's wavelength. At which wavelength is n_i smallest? 4239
